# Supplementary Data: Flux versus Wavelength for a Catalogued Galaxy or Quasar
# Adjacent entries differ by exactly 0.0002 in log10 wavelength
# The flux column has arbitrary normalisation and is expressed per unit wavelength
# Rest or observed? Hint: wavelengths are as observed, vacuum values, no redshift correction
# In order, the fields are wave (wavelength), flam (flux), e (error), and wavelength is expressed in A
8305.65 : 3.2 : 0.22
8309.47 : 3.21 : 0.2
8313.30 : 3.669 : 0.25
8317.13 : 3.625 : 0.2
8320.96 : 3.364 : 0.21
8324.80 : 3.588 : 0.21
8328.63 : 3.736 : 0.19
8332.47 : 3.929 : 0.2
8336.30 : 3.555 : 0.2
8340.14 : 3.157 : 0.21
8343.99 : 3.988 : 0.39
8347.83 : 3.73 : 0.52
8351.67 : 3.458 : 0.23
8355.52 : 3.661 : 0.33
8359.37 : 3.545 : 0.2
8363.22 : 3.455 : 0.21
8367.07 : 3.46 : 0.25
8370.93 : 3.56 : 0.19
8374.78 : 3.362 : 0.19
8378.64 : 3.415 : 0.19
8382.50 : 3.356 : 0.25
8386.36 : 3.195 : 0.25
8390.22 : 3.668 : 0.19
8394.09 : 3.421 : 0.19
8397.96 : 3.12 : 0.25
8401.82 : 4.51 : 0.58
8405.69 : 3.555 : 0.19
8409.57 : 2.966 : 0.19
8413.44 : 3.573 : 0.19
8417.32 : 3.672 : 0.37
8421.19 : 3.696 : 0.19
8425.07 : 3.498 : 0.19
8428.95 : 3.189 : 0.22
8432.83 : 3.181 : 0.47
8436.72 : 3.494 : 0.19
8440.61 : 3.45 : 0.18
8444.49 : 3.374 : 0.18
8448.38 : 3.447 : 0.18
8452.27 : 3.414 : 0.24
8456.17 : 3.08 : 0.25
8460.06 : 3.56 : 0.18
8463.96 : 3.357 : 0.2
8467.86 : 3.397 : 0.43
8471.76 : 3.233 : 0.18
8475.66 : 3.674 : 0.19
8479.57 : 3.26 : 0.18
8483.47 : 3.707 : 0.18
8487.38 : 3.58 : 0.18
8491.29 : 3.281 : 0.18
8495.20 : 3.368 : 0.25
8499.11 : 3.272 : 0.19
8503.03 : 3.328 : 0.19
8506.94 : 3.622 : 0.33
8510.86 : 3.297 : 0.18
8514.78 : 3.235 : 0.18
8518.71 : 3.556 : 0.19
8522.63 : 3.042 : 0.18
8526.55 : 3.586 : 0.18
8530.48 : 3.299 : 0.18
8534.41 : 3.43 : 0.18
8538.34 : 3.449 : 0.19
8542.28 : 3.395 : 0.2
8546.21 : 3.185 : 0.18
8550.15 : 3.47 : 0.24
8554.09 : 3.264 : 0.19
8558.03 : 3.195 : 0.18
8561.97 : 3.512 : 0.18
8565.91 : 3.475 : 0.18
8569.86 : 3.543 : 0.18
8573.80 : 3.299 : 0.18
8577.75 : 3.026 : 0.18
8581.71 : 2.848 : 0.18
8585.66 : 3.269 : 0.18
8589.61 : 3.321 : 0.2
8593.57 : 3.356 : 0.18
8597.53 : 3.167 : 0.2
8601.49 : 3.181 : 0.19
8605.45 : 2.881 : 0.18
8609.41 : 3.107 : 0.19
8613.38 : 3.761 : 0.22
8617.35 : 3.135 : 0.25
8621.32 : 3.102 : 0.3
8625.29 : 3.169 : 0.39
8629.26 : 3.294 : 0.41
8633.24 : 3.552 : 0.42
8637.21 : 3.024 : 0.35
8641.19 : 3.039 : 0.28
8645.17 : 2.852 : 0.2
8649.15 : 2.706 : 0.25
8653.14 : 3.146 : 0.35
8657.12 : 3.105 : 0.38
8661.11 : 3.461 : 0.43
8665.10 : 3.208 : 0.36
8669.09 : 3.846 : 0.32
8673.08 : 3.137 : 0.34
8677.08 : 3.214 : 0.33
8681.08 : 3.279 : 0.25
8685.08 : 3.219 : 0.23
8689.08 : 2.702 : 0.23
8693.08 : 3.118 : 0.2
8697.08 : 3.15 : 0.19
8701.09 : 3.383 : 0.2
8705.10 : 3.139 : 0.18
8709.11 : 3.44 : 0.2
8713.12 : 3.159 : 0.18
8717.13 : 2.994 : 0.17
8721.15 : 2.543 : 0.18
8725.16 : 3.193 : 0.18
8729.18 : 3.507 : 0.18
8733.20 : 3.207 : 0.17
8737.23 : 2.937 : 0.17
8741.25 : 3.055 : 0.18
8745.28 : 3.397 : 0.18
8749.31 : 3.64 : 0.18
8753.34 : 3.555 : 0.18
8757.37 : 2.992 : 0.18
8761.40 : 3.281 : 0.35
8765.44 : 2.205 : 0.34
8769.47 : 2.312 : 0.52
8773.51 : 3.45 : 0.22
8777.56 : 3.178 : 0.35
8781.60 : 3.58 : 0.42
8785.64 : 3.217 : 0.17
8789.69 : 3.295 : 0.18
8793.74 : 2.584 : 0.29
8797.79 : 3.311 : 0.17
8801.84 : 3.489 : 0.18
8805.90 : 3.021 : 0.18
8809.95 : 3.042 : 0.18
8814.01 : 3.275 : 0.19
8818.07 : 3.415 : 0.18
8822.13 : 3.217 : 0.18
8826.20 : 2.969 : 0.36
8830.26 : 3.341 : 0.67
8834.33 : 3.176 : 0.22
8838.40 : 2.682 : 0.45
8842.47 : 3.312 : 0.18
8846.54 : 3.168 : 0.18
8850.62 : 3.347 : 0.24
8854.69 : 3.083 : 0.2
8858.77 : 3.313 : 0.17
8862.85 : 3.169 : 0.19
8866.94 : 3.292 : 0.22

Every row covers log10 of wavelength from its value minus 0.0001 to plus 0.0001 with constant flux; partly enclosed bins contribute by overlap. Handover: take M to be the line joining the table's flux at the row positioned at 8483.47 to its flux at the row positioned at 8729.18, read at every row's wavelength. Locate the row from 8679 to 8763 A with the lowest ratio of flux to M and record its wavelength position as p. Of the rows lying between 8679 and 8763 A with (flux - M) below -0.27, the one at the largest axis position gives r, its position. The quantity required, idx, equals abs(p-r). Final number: 36.2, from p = 8721.15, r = 8757.37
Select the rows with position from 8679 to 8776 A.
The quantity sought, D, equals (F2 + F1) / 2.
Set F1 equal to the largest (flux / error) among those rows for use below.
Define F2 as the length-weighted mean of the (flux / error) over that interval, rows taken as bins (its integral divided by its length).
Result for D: 17.9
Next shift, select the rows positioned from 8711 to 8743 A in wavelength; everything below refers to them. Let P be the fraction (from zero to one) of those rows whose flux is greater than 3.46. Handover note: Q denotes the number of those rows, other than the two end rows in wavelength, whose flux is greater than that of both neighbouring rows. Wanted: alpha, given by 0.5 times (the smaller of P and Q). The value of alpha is 0.06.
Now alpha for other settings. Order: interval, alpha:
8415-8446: 0.25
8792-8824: 0.06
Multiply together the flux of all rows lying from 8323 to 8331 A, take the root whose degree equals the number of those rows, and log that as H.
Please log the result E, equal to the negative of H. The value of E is -3.66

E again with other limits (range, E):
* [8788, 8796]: -2.92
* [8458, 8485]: -3.45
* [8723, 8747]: -3.21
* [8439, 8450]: -3.42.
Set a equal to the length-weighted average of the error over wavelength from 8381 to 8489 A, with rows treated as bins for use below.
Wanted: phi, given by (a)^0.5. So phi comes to 0.488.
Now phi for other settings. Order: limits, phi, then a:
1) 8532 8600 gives 0.434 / 0.19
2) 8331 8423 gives 0.507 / 0.26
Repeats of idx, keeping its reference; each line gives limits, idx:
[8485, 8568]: 35.4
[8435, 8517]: 58.6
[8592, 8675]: 23.9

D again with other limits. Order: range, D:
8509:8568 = 19.0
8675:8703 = 15.4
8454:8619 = 18.9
